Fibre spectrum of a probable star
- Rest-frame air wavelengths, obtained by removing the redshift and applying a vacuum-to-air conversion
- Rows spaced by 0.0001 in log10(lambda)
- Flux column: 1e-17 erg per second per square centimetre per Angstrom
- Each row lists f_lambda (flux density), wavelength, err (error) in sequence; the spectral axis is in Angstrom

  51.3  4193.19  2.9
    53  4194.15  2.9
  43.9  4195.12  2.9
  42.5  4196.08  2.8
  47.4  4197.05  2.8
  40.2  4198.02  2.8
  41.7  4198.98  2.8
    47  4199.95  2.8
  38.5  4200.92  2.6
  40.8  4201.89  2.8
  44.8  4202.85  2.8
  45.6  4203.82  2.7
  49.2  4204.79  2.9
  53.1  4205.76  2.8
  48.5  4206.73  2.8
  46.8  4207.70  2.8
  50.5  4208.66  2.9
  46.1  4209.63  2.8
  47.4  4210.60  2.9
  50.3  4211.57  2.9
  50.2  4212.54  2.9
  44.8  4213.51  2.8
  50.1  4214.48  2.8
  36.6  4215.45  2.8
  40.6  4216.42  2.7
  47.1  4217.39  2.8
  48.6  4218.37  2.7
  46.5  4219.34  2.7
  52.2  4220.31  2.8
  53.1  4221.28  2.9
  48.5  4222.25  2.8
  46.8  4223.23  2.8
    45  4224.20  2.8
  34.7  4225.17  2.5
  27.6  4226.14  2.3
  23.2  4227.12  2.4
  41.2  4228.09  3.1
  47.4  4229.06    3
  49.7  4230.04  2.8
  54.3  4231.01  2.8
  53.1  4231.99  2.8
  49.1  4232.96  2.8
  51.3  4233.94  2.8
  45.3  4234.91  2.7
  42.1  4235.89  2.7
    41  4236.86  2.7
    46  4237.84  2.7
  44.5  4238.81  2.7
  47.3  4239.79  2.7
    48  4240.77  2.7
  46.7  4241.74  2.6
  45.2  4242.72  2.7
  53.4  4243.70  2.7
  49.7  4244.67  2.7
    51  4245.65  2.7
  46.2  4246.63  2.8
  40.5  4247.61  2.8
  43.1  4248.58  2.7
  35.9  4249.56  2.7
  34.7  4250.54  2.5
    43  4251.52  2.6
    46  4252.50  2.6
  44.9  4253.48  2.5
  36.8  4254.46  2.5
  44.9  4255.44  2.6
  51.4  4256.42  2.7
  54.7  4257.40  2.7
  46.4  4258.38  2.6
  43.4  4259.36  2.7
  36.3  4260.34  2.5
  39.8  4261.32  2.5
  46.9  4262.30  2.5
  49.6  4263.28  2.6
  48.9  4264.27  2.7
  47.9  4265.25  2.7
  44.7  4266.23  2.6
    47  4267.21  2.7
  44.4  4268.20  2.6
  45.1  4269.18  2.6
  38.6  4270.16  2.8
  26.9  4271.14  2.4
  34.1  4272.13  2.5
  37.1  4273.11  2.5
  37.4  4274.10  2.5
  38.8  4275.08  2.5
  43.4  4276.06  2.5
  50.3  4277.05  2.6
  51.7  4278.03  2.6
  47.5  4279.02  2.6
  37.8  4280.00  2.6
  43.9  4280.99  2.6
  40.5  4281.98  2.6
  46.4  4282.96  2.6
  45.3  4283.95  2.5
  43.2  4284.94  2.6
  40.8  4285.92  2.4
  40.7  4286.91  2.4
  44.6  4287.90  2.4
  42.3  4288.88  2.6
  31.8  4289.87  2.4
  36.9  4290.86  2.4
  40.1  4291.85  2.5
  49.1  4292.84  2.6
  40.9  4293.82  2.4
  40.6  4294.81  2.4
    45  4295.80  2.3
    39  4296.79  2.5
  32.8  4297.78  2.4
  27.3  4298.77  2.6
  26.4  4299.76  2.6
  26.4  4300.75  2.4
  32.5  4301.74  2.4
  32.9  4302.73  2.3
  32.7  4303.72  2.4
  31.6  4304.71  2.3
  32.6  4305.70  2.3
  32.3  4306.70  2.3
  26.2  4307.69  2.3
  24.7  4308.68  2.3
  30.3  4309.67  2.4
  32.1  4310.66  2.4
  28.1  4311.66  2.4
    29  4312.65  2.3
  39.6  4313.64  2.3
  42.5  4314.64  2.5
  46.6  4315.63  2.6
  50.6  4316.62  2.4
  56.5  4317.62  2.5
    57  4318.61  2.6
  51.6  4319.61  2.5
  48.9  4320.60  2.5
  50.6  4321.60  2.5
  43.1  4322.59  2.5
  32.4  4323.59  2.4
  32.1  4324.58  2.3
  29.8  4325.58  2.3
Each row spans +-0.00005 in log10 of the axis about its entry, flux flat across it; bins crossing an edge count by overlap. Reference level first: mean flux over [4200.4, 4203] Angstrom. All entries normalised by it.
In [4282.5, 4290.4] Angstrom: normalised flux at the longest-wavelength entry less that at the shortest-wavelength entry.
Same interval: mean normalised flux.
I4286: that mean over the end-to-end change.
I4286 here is -2.9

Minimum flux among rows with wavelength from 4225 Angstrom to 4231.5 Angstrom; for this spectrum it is 23.2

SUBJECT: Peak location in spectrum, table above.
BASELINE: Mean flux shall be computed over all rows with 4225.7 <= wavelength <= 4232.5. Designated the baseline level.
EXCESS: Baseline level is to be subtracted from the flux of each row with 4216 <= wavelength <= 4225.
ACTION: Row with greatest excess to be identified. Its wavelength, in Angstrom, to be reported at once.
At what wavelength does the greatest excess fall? 4221.28 Angstrom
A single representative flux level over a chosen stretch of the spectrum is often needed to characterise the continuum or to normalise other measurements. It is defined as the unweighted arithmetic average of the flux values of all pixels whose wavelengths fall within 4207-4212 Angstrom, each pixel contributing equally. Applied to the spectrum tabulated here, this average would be 48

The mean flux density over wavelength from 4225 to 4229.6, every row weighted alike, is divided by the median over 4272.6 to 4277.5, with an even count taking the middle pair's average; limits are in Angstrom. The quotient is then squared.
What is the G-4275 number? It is 0.8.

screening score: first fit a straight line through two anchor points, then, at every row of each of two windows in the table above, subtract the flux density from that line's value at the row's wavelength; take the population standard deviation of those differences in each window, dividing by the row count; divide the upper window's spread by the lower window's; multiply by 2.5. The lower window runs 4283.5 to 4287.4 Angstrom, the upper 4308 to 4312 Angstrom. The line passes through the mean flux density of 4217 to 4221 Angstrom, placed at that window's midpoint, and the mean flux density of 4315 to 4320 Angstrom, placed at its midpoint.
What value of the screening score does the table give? 3.5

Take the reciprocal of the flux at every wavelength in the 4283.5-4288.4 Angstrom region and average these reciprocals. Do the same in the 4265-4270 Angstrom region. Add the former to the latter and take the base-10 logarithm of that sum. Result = -1.34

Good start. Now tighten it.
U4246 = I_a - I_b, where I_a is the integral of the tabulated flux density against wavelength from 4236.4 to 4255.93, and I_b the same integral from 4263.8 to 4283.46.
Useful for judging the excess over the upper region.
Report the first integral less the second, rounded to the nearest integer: 30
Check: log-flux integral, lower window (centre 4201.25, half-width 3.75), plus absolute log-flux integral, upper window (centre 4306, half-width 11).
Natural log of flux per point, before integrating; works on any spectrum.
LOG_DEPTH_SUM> 105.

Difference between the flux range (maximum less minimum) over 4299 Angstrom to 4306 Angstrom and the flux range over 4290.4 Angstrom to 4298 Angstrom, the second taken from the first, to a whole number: -10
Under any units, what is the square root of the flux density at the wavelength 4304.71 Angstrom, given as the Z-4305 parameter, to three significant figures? 5.62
